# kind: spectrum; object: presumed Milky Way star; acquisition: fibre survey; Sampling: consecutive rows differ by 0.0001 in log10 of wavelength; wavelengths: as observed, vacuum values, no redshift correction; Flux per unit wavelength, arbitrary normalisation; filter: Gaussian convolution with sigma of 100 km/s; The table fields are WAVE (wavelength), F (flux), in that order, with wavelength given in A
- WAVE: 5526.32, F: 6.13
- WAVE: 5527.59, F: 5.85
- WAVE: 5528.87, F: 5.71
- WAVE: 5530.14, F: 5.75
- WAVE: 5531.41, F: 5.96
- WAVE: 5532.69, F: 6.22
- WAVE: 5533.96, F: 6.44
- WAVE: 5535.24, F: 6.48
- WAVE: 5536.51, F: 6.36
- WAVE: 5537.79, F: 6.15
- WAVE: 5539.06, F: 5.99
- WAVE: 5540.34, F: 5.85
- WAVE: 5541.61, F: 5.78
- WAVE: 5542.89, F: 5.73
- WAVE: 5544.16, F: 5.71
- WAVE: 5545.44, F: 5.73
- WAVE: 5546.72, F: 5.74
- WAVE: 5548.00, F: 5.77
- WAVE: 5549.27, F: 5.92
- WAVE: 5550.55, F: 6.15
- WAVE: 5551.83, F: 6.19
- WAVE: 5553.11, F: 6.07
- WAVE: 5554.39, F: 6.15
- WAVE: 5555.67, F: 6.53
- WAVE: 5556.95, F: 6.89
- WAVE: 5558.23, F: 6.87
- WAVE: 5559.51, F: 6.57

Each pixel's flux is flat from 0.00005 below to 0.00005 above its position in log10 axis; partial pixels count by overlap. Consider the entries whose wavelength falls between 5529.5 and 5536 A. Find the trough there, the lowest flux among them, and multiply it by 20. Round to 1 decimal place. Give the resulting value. 115.0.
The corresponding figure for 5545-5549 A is 114.6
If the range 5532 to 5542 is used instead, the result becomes 115.6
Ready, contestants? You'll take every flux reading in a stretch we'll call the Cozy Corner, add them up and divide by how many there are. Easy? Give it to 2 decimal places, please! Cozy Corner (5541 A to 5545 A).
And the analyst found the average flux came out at 5.74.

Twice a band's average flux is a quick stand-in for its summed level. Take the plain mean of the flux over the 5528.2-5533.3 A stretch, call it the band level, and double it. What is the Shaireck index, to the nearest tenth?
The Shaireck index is 11.8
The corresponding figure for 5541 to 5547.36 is 11.5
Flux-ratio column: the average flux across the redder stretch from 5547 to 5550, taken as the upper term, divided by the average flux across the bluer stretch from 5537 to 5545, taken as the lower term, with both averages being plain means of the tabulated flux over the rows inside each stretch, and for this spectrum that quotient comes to 1.00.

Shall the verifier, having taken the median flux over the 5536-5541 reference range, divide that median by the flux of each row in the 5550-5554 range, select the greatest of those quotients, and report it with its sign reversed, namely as -1.00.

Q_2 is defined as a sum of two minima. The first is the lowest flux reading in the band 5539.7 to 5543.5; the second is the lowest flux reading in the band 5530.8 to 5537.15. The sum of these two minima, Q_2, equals 11.7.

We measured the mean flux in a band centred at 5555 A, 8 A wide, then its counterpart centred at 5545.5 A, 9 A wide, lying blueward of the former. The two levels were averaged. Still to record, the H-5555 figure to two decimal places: 6.11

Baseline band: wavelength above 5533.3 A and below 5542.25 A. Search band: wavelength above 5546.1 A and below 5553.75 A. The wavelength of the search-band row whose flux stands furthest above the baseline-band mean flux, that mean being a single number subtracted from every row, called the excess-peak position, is 5551.83 A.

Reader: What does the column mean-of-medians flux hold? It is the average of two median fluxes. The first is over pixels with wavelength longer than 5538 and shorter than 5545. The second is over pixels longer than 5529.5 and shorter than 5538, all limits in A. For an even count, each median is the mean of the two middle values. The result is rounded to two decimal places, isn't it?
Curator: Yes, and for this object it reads 6.00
